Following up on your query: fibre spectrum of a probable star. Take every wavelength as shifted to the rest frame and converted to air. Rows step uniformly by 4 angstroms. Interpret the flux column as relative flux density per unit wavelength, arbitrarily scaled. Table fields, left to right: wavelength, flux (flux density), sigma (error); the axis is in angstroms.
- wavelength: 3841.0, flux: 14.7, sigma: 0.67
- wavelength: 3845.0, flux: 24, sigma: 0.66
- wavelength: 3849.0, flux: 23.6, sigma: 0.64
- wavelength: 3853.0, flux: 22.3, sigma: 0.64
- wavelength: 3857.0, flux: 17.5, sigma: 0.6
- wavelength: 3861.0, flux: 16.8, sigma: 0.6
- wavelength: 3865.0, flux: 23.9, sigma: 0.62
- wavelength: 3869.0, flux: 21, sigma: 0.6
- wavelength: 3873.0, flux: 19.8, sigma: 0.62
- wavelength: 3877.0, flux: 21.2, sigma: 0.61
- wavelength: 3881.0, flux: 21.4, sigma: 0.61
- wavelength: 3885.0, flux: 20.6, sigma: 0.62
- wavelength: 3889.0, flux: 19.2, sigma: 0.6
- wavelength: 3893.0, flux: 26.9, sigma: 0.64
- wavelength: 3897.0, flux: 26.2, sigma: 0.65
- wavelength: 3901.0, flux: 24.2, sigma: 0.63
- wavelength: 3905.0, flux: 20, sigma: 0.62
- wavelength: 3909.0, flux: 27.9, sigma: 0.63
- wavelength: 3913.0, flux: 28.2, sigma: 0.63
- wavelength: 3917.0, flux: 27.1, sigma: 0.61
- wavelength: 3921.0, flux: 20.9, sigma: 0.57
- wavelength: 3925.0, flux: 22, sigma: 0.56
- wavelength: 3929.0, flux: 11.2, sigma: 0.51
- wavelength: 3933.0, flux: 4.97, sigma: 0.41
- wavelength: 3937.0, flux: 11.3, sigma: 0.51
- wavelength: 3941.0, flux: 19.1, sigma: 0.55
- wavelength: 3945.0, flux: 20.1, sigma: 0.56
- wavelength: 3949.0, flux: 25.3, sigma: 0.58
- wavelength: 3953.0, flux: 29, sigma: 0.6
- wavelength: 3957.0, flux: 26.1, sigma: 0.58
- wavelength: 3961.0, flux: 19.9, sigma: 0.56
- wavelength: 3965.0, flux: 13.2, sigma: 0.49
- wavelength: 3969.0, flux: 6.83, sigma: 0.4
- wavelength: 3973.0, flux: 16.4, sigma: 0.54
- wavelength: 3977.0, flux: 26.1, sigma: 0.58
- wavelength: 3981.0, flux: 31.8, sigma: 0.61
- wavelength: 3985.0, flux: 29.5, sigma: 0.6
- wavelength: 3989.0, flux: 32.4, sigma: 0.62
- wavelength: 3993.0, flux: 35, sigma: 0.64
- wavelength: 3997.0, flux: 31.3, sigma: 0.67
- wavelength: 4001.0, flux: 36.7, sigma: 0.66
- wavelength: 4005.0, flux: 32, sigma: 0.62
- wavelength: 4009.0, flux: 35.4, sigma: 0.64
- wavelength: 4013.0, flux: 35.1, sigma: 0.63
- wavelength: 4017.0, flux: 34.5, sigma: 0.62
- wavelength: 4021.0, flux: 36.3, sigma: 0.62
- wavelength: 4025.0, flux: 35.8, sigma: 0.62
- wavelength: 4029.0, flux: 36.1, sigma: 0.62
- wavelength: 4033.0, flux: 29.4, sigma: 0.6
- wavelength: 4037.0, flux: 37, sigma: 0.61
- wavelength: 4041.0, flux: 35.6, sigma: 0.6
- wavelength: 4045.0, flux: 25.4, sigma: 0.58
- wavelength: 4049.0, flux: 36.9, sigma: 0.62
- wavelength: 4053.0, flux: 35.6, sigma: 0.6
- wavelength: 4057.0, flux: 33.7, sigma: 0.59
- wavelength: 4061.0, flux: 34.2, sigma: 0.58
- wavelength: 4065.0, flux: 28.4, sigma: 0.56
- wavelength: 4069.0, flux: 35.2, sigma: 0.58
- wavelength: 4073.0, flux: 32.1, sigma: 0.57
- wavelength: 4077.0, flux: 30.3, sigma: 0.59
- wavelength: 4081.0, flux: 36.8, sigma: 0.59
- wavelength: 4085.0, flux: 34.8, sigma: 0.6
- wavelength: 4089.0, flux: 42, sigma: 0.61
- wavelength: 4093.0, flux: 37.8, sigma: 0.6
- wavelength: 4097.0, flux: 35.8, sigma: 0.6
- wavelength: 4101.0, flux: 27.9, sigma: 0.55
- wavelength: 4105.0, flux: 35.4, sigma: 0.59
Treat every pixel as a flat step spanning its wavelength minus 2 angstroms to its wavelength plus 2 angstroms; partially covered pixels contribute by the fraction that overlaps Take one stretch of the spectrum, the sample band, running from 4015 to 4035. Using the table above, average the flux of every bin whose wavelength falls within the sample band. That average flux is 34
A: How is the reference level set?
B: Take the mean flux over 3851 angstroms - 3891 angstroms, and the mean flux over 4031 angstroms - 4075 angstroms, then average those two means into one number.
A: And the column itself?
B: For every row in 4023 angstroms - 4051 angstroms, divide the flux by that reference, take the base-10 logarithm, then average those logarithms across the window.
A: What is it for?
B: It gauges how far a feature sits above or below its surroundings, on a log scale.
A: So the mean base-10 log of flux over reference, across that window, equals 0.10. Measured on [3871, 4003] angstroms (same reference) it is -0.10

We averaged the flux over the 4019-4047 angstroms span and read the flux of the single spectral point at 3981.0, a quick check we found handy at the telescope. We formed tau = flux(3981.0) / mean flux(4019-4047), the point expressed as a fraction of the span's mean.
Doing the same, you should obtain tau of 0.94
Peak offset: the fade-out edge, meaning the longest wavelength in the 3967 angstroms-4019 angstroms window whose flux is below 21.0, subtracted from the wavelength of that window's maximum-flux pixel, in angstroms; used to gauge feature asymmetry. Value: 28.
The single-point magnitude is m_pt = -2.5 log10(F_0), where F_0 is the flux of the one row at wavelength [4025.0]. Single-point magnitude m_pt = -3.9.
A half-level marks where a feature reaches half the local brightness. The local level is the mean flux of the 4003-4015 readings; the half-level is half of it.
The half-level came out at 17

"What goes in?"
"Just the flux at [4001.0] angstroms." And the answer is 36.7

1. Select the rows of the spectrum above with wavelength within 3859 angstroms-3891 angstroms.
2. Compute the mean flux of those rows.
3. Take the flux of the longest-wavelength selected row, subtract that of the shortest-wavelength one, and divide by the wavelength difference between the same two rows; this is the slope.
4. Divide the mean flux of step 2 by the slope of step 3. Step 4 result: 239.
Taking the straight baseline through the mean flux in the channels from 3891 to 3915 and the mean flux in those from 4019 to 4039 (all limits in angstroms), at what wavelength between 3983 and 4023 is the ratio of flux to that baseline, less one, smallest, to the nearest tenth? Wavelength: 3985.0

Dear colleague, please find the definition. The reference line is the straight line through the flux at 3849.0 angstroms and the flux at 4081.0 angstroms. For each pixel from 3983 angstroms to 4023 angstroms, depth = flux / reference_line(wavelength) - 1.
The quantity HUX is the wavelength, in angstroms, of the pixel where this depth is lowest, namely 3985.0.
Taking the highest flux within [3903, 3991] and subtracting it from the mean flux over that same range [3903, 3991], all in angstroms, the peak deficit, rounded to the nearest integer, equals -11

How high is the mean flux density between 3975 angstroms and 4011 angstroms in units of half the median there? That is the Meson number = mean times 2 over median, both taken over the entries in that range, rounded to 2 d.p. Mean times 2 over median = 2.02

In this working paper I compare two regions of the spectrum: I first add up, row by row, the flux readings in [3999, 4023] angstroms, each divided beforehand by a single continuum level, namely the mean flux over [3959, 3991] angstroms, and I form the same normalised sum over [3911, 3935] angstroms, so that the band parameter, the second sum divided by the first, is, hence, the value 0.54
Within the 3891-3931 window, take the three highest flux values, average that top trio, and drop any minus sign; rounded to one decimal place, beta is 27.7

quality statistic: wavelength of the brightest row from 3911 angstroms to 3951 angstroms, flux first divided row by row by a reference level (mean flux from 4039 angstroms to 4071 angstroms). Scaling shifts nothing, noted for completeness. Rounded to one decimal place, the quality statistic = 3913.0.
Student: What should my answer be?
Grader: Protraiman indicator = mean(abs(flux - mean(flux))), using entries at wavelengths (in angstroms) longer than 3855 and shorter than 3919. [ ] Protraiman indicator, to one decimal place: 3.3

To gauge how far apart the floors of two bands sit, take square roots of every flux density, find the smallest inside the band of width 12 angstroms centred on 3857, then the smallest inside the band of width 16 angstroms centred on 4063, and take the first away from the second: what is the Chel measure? 1.2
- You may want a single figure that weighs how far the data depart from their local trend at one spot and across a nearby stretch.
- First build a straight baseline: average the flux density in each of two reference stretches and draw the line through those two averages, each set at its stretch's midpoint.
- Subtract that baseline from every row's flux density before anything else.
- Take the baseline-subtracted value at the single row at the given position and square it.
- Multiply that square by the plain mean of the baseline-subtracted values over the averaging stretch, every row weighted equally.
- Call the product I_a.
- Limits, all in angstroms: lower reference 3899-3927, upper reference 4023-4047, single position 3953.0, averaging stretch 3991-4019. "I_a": 10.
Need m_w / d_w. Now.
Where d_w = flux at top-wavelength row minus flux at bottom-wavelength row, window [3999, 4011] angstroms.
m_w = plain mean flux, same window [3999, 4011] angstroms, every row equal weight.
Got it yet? -27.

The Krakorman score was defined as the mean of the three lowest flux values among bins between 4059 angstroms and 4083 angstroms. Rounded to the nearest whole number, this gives 30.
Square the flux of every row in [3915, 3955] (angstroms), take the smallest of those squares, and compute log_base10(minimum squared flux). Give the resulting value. 1.4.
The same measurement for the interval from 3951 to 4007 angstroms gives 1.7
